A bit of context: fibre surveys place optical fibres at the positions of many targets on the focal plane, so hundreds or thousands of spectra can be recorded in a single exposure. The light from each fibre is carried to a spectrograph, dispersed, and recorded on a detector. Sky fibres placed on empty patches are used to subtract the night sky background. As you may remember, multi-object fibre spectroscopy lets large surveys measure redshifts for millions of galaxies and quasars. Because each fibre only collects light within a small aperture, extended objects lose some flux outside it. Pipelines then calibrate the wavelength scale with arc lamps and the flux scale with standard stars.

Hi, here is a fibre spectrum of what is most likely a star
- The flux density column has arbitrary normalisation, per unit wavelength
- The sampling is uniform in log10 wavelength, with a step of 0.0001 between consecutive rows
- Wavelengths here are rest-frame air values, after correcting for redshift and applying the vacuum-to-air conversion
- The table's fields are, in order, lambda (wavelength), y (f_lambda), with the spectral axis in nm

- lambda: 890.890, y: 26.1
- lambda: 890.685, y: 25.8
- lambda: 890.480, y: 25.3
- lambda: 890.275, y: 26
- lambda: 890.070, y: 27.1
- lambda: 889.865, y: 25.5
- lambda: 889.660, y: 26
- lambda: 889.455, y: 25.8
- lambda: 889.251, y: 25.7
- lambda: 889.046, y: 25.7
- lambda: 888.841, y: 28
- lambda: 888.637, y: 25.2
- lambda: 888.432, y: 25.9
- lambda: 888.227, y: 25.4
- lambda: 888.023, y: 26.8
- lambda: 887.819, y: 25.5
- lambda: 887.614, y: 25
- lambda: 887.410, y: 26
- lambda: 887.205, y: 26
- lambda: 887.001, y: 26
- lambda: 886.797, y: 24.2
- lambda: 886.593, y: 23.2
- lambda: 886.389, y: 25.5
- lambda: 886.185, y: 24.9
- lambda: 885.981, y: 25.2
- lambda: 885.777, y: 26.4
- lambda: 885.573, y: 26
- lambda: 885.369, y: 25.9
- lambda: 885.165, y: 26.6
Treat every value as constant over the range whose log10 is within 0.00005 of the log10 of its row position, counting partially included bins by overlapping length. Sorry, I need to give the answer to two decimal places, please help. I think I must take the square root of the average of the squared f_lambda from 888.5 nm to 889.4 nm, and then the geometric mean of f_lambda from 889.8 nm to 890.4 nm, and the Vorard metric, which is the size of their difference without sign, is 0.02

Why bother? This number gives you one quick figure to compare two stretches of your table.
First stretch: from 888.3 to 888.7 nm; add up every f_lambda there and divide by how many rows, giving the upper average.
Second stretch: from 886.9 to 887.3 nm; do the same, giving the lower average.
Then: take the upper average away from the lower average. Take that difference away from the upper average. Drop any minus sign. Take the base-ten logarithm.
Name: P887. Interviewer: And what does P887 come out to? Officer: 1.40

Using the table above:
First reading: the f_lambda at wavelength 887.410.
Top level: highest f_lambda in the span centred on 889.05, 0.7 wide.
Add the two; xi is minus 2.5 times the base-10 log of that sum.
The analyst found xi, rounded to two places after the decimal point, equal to -4.33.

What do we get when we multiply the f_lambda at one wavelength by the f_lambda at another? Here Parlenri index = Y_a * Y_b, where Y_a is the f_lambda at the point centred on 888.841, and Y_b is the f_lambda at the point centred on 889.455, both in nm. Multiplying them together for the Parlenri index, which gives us 722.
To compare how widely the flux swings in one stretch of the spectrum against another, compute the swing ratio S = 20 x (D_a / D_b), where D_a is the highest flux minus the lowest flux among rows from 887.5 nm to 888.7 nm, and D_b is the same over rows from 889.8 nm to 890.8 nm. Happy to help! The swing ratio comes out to 20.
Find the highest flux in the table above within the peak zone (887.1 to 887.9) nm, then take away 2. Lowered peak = 24.0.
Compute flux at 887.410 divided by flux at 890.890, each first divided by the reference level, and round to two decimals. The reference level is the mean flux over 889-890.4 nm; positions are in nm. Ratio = 1.00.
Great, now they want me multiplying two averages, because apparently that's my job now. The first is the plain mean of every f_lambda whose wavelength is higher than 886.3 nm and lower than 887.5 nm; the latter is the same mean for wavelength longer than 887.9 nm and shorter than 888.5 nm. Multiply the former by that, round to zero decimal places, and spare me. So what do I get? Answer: 655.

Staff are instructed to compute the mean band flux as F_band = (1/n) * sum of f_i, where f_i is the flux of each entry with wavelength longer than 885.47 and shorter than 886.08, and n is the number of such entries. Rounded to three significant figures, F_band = 25.9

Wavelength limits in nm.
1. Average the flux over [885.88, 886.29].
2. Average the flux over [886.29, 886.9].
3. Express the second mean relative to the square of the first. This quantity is 0.0387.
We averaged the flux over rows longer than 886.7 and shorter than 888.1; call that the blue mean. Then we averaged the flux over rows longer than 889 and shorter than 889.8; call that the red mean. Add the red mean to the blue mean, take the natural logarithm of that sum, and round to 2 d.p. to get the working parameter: 3.94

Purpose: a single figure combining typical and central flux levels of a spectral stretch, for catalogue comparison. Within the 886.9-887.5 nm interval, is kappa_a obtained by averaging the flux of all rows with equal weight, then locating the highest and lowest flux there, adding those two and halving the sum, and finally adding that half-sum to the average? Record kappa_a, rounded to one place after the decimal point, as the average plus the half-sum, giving 52.0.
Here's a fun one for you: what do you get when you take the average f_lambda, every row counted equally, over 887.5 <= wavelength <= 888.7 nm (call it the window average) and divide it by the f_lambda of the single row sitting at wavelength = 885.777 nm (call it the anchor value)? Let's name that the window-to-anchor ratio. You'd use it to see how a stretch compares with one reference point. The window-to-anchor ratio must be 0.97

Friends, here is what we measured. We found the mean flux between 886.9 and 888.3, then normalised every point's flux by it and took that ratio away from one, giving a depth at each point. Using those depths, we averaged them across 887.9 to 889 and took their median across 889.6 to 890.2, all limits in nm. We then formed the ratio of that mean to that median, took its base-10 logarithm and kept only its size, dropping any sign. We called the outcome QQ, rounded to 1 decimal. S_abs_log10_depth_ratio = 0.4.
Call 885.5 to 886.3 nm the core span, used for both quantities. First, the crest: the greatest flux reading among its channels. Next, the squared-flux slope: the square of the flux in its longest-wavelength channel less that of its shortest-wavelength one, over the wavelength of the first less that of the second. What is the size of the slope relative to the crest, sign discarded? 3.5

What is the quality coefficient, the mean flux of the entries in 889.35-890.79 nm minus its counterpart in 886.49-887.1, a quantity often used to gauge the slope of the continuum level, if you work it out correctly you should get 1.5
